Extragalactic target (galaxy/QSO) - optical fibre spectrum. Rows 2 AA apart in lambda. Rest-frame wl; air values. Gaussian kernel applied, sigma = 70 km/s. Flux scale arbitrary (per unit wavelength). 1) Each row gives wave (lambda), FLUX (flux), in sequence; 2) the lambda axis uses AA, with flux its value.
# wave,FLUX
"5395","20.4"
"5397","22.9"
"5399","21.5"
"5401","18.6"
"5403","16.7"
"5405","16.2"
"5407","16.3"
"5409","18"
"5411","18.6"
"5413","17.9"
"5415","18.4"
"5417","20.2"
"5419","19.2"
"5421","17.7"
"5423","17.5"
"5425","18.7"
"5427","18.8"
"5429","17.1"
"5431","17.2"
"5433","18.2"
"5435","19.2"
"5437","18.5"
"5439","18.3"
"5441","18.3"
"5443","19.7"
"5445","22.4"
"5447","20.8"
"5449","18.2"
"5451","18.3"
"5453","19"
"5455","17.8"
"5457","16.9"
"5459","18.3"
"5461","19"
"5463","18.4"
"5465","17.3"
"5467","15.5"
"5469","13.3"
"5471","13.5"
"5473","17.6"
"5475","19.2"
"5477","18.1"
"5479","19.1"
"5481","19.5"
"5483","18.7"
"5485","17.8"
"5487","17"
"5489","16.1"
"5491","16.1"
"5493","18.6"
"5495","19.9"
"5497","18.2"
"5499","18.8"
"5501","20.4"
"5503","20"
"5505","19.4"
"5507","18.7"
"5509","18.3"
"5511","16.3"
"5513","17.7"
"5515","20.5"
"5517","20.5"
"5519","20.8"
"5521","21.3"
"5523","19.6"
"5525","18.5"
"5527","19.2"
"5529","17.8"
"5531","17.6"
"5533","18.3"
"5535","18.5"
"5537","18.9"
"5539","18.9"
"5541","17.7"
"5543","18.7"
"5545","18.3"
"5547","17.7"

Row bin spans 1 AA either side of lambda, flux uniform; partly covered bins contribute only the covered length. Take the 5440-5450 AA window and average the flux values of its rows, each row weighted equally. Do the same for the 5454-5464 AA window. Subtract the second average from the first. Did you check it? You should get 1.8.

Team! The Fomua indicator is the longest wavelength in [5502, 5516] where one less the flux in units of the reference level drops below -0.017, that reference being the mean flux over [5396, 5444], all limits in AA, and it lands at 5515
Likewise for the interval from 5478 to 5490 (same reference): 5481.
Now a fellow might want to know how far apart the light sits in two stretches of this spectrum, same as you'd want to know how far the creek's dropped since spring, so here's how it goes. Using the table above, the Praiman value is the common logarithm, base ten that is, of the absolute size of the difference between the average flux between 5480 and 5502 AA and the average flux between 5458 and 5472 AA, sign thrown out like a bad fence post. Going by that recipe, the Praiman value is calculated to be 0.26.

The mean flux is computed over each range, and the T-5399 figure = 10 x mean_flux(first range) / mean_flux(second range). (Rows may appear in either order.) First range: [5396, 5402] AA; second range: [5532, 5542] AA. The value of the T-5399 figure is 11.4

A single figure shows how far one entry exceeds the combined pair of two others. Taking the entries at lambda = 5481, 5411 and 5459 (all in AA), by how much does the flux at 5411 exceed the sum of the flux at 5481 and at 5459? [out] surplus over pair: -19.2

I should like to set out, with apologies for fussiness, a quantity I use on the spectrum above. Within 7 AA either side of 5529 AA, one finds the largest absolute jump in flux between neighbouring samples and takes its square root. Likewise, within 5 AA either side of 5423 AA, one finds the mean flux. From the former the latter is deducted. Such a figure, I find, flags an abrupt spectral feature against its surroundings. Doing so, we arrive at -17.2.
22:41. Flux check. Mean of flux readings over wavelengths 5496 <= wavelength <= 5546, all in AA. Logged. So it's 18.9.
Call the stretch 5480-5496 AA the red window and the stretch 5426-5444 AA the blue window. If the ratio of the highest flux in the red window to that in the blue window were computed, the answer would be 1.01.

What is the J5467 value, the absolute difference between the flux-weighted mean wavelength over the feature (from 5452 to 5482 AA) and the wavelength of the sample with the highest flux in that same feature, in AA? 14.0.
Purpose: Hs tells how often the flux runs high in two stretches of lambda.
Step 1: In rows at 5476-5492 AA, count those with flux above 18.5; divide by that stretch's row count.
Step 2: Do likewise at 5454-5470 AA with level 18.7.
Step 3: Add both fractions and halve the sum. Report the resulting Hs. 0.25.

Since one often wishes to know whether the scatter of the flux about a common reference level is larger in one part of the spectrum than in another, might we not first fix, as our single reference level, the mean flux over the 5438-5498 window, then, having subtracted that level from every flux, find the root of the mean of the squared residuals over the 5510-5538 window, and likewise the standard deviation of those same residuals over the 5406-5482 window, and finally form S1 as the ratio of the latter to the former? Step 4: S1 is 1.0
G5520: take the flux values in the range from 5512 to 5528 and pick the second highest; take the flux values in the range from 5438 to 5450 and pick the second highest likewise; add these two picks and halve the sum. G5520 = 20.8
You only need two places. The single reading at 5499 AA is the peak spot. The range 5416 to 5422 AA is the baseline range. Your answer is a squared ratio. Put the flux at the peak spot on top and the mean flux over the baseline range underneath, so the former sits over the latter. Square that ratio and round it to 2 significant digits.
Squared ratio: 0.98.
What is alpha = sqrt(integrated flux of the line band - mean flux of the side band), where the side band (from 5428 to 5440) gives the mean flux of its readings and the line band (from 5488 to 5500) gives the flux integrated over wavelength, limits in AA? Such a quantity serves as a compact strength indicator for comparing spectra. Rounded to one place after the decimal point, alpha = 14.0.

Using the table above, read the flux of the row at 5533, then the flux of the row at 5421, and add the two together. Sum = 36.0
